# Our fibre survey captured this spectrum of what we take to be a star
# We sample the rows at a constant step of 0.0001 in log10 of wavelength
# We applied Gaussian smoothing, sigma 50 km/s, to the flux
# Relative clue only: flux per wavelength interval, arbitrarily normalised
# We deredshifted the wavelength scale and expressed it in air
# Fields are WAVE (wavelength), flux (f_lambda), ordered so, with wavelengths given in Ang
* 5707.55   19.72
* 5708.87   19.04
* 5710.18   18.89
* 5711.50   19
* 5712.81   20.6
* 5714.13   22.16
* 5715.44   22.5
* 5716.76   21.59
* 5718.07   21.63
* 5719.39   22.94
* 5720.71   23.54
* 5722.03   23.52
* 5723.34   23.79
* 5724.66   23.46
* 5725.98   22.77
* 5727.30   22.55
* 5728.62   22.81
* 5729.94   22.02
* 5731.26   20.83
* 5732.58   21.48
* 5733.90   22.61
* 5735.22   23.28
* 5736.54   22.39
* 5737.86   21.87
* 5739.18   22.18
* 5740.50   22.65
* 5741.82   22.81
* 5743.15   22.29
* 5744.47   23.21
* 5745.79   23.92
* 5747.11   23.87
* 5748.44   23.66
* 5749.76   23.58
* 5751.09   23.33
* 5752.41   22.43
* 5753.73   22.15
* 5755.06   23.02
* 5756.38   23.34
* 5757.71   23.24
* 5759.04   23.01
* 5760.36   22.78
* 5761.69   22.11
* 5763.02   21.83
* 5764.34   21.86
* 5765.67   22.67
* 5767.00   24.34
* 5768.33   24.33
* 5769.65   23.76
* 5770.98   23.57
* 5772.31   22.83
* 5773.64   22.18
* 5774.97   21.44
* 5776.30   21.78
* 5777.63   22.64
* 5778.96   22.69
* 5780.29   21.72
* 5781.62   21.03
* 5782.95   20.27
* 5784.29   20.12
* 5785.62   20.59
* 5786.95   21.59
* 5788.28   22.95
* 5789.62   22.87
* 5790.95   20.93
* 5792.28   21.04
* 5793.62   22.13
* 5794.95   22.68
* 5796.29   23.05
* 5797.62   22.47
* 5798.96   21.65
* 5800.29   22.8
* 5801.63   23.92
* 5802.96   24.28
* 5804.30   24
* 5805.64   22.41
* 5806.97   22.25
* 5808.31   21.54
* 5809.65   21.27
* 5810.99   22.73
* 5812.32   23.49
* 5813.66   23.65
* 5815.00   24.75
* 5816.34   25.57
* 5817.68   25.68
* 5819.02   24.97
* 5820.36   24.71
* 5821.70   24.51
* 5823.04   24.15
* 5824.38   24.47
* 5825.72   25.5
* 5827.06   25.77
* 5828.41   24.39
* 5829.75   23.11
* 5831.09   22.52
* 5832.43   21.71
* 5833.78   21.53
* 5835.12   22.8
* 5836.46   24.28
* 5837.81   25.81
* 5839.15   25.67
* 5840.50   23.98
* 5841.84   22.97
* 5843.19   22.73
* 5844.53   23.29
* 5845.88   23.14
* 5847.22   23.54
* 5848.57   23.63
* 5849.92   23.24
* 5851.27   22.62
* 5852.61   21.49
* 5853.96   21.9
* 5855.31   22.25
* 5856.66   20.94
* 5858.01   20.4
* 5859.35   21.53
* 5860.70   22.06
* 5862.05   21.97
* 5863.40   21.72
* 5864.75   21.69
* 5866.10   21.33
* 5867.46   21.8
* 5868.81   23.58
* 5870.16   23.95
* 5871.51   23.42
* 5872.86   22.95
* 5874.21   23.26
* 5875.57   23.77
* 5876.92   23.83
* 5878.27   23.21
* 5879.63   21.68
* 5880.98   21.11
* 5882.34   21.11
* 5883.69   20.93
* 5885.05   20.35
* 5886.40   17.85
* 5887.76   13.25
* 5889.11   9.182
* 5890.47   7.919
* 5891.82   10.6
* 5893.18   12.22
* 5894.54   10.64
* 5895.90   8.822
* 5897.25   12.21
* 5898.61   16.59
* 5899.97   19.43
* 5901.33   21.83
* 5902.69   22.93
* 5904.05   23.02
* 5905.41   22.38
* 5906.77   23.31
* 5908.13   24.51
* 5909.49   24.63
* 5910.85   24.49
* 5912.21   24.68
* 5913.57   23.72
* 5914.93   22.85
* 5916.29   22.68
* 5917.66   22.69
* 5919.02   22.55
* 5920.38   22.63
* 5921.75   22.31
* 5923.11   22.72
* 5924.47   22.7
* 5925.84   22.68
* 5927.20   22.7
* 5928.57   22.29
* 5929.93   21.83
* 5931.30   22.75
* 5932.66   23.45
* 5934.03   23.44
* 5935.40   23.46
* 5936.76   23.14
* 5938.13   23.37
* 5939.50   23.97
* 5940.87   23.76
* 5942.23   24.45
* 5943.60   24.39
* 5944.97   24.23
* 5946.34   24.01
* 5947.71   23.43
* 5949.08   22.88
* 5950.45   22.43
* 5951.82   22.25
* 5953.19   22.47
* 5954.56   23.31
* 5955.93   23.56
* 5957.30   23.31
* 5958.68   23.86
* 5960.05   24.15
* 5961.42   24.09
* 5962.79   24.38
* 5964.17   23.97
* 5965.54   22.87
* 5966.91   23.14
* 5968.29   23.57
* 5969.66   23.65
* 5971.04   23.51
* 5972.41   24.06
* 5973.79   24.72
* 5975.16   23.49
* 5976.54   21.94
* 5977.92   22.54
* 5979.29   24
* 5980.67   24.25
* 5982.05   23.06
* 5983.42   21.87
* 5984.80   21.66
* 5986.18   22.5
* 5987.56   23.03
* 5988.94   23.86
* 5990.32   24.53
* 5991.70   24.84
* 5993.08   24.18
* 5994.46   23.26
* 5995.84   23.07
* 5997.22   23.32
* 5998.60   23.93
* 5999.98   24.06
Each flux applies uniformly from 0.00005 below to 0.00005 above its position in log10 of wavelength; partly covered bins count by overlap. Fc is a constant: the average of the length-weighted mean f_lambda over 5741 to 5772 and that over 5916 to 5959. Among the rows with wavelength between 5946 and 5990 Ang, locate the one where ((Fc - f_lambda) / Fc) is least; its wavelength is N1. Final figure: 5973.79 Ang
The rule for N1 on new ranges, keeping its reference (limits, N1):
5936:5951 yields 5942.23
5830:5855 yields 5837.81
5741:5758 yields 5745.79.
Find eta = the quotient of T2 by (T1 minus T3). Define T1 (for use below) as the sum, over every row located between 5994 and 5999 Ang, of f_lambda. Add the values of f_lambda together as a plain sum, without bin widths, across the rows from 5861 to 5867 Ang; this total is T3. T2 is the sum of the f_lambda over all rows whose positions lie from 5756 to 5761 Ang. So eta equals 13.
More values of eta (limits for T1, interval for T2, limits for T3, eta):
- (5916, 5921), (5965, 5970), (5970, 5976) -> -18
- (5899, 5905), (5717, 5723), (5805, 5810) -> -352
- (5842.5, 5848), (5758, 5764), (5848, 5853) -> 52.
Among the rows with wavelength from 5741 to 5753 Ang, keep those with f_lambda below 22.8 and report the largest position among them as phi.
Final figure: 5752.41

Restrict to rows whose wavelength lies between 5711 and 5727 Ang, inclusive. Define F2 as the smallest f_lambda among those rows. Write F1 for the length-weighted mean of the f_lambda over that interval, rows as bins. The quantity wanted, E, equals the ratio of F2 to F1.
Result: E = 0.85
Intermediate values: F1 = 22.3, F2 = 19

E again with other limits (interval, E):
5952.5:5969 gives 0.95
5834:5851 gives 0.96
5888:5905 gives 0.54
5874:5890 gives 0.47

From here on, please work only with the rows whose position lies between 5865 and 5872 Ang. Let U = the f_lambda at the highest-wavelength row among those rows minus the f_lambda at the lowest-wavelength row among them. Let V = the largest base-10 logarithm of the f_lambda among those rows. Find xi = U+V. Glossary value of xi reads 3.5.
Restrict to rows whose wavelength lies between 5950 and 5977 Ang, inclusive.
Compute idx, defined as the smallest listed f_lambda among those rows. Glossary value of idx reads 21.94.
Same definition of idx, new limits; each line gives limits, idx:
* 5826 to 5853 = 21.49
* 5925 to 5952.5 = 21.83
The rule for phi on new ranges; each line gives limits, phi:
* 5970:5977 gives 5976.54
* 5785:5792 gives 5790.95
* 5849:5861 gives 5860.70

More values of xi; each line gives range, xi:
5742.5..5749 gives 2.7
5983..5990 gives 3.4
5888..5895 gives 2.5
